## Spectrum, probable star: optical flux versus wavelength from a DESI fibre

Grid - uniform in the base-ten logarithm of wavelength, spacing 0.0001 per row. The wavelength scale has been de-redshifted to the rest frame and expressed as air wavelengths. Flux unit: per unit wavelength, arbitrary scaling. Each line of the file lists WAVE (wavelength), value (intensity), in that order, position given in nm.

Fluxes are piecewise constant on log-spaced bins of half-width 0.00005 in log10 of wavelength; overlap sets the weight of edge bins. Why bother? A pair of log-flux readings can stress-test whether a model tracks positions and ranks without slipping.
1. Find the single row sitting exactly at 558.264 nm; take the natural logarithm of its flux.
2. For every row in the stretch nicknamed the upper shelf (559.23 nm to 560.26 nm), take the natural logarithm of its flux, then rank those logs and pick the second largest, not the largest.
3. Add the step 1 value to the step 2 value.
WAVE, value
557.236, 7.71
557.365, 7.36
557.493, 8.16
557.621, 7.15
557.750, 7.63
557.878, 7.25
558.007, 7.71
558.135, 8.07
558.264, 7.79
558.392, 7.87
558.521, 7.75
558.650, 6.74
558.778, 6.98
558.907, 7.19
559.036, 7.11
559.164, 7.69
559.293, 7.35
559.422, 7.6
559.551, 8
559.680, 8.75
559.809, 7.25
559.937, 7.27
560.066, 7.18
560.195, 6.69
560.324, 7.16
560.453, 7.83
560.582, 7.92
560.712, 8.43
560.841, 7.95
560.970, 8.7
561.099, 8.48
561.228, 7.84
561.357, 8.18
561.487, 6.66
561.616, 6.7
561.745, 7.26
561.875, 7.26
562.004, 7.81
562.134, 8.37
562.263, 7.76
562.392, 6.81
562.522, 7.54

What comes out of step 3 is 4.13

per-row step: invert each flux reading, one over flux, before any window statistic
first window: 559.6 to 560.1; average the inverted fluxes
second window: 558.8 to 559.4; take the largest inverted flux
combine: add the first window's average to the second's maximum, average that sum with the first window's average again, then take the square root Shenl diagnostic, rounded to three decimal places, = 0.450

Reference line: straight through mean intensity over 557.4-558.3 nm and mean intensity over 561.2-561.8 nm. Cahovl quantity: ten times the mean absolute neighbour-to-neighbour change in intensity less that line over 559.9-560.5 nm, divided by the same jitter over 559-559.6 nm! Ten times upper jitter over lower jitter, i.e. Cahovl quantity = 11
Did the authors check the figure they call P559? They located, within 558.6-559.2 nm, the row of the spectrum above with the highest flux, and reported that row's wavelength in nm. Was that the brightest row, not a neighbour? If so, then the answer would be 559.164 nm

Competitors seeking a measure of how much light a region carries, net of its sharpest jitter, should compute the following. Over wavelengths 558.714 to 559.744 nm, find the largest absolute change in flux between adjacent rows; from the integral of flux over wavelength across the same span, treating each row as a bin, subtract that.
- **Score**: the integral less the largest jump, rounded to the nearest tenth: 7.1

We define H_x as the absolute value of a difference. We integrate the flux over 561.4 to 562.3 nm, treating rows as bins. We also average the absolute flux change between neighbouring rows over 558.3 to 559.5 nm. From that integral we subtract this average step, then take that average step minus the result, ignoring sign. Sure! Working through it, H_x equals 6.0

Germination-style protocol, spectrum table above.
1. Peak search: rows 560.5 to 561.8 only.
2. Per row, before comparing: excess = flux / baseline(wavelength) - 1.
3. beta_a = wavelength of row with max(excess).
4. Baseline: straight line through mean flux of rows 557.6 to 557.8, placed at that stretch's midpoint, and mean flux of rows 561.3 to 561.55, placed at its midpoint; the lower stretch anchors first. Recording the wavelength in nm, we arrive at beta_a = 560.970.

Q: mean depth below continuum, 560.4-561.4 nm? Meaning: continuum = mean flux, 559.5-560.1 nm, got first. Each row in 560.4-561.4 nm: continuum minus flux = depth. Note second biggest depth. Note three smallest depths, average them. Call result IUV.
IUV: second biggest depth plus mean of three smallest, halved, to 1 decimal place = -0.5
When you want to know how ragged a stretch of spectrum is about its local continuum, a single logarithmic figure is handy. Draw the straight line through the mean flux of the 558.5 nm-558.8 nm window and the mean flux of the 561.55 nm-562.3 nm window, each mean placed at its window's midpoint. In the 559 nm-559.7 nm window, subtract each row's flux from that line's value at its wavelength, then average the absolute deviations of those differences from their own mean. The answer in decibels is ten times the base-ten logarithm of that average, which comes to -4.0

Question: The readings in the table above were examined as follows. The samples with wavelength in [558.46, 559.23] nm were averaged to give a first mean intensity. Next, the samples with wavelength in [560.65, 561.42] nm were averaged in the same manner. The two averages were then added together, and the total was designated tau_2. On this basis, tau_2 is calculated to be 15.5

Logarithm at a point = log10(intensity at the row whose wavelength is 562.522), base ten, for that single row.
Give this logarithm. 0.877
